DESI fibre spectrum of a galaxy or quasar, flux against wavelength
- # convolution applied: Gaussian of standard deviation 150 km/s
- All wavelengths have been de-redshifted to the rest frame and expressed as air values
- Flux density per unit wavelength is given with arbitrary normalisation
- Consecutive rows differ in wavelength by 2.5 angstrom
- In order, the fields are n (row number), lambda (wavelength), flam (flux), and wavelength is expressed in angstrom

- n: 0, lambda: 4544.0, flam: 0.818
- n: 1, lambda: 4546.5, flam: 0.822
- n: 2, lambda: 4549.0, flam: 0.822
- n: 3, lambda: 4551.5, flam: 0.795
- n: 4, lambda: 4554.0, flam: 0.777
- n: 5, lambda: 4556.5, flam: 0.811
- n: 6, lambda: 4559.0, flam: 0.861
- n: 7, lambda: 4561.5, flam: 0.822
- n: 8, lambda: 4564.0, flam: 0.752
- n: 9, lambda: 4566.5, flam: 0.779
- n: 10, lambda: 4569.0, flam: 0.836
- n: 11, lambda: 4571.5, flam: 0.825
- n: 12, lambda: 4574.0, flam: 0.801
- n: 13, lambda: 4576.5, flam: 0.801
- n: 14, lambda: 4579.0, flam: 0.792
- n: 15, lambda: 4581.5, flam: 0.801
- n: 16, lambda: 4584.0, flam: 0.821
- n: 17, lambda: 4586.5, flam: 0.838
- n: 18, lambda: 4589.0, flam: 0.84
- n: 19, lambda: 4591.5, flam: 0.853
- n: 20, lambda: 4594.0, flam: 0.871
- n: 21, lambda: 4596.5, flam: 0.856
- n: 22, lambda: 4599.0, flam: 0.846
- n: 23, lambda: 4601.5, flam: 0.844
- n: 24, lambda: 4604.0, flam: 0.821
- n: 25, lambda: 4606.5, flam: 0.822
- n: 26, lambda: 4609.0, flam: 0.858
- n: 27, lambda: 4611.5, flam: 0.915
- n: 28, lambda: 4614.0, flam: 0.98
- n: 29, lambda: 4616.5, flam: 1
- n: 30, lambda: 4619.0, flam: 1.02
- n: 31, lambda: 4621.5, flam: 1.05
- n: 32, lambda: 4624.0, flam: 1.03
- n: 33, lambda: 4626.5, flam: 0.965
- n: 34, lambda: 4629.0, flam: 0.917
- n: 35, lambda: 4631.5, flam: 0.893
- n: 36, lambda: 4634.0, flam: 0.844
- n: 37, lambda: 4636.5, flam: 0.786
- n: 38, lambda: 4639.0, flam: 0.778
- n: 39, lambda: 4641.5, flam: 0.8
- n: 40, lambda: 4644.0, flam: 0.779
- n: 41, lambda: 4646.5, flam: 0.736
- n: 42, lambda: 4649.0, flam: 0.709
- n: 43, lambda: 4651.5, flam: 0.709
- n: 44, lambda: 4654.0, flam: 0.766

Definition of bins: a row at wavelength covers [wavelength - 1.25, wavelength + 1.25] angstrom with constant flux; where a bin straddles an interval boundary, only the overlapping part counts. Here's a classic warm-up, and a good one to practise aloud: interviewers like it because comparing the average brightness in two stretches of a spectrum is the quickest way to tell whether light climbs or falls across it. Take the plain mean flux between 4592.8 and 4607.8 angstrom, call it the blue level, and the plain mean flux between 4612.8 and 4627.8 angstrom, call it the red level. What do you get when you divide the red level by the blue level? 1.19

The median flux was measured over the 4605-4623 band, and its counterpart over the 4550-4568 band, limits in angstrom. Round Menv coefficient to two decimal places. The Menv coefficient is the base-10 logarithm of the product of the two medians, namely -0.11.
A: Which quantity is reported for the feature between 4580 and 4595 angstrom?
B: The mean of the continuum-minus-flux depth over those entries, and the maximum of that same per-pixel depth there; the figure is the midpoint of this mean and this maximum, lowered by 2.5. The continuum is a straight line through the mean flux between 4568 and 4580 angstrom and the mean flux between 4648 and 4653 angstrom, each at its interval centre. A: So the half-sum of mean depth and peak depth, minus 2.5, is -2.52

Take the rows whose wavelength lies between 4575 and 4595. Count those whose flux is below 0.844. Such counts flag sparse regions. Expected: 6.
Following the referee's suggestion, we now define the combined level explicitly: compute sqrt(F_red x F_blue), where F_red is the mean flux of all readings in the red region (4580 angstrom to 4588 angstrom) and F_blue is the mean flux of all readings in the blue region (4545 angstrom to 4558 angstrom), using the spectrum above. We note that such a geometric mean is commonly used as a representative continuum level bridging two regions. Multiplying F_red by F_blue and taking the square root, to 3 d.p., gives 0.813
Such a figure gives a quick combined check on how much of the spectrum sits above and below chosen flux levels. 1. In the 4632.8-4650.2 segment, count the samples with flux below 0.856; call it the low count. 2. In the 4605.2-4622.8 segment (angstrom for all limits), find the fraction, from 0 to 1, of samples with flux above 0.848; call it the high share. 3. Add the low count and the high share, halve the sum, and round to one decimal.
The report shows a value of 3.9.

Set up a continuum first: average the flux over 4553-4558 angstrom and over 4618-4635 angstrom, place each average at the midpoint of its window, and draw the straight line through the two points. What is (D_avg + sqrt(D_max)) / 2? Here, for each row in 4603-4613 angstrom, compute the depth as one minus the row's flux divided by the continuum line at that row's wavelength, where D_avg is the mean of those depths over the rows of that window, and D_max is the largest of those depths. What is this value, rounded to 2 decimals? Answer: 0.19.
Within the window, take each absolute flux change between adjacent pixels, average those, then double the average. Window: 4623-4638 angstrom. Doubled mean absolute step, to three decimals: 0.098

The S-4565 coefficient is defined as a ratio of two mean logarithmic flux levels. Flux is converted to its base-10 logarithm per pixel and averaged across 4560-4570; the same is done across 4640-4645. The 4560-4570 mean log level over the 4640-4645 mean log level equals 1.0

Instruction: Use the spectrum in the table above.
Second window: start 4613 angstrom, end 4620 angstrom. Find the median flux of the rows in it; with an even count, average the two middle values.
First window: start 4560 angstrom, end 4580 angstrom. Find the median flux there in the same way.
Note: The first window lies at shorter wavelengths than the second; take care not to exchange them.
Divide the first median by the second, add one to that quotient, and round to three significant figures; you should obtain 1.80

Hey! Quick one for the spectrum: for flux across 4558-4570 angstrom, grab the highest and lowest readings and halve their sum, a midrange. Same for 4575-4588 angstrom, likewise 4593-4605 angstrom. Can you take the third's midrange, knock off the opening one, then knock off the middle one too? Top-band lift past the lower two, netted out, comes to -0.78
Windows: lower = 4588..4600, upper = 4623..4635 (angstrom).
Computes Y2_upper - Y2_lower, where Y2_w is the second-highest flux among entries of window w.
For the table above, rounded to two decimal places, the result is 0.11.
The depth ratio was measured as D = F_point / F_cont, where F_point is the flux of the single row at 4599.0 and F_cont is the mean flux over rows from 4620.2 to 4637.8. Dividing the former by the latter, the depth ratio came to 0.91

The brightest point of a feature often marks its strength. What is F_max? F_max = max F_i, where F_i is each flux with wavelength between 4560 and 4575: 0.836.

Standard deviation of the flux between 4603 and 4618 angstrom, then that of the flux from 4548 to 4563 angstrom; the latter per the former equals 0.36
